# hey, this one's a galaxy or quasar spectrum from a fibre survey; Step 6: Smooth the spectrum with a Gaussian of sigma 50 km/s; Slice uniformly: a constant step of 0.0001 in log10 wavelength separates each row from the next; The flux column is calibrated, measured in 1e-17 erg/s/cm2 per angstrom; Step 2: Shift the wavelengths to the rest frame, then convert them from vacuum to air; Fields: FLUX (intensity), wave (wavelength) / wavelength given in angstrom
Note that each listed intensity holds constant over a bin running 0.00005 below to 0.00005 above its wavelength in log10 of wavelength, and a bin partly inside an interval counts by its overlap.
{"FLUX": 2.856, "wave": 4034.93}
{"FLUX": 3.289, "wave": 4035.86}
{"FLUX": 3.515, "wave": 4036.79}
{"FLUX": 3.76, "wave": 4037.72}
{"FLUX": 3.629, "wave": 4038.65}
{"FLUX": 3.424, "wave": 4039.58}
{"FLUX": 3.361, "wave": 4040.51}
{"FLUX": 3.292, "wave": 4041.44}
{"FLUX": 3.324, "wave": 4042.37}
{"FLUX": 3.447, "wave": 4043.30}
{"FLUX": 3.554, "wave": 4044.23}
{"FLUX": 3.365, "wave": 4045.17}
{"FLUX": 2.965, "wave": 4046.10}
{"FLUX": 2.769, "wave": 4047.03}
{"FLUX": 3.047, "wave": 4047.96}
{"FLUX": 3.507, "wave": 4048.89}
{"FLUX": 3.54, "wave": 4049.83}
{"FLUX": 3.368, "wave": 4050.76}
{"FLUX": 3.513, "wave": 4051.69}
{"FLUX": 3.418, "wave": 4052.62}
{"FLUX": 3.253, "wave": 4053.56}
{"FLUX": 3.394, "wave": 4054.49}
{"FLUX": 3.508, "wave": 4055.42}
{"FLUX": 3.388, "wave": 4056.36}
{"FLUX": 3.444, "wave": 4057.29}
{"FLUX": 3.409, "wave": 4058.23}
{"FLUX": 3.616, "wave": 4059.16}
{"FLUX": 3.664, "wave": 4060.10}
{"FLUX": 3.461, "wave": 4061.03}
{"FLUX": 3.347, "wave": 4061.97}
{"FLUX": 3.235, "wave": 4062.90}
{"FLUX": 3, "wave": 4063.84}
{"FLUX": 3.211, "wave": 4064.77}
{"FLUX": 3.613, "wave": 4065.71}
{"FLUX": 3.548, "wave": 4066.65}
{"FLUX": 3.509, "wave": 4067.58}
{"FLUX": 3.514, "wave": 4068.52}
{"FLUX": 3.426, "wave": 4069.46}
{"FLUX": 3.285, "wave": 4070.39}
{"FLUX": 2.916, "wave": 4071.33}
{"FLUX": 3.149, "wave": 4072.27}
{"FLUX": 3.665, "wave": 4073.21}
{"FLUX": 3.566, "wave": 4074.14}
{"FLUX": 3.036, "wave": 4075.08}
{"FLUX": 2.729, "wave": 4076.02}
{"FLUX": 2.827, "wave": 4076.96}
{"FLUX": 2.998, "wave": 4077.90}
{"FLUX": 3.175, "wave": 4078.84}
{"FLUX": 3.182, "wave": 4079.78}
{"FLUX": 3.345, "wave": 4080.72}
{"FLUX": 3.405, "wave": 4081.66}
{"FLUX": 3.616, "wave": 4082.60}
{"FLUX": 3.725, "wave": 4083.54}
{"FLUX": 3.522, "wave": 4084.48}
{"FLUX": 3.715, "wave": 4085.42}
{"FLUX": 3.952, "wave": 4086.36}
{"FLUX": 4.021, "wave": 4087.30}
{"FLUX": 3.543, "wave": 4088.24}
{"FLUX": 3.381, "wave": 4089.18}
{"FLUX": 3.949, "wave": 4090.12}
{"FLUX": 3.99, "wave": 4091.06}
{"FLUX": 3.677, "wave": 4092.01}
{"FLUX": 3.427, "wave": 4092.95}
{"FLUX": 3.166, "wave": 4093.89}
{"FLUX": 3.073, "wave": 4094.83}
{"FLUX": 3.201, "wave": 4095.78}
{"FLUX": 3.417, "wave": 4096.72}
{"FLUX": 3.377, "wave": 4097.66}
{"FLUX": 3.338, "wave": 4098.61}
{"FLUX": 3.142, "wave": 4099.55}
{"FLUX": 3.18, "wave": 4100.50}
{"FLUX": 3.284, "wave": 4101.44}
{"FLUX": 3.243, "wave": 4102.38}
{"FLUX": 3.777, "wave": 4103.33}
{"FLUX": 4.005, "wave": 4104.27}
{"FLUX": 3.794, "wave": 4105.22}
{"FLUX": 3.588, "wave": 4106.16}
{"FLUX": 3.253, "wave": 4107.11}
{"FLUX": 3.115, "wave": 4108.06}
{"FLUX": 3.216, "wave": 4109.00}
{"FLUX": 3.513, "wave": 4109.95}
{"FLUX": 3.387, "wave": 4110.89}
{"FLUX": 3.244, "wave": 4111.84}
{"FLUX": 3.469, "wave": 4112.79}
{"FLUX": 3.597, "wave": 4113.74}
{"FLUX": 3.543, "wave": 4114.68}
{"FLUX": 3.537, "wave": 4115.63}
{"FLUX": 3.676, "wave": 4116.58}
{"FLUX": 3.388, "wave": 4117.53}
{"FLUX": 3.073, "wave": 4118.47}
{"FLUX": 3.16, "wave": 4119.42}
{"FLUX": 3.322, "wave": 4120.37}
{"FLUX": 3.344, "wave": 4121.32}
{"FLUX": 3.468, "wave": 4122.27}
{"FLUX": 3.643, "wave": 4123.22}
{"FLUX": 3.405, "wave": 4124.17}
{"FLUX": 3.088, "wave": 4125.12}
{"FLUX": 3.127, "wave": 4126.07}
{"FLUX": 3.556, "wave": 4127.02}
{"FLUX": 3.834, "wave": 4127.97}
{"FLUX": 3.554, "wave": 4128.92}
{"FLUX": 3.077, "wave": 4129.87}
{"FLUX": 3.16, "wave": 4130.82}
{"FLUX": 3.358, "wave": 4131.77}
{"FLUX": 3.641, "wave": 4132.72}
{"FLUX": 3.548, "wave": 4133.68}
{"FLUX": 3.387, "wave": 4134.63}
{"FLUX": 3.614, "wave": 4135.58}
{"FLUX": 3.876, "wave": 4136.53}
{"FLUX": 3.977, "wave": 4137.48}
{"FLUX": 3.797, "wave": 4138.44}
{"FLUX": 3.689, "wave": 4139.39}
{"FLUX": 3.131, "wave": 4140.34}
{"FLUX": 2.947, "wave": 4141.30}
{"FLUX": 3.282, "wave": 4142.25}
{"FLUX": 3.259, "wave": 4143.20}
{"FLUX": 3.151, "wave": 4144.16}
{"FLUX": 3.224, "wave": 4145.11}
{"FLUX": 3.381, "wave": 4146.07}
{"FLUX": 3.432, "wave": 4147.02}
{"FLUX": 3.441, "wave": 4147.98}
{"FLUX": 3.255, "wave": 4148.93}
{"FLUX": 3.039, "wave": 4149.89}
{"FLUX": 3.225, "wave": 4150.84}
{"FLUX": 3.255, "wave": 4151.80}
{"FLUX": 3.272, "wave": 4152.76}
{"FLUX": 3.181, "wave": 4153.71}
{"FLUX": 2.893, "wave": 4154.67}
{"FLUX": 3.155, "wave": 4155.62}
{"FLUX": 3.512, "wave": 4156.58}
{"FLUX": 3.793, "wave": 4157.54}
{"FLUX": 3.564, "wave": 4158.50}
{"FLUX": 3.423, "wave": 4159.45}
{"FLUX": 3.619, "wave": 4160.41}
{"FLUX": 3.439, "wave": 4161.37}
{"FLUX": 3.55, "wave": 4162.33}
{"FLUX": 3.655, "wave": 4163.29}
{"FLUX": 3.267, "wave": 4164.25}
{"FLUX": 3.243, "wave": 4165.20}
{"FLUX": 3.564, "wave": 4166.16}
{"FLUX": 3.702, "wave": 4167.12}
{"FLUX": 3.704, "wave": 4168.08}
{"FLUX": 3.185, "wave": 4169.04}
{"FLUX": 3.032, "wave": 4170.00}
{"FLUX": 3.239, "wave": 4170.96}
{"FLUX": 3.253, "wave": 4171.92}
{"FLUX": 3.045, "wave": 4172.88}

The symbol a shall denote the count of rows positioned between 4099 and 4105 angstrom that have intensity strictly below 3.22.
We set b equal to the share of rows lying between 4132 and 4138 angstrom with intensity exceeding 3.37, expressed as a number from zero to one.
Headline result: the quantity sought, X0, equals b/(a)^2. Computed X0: 0.25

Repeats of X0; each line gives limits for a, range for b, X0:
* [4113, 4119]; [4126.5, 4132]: 0.50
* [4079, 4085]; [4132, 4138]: 1.00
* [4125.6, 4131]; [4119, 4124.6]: 0.06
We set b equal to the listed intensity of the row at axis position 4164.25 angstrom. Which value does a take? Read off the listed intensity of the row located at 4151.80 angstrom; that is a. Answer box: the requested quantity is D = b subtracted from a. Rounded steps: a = 3.255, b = 3.267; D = -0.01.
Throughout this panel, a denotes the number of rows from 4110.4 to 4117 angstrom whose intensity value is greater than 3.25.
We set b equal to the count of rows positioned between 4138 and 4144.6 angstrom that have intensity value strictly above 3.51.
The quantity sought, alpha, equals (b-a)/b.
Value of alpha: -2.0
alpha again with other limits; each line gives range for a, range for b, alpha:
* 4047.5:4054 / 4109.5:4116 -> -0.5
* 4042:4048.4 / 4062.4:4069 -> -0.3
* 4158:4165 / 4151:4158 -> -2.5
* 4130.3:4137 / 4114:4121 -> -1.0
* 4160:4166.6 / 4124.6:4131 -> -1.0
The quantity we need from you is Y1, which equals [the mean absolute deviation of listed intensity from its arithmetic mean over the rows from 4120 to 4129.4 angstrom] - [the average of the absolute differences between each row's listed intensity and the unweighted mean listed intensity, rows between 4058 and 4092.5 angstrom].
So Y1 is -0.08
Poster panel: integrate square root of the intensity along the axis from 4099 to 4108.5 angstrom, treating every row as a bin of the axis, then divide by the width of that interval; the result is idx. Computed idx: 1.85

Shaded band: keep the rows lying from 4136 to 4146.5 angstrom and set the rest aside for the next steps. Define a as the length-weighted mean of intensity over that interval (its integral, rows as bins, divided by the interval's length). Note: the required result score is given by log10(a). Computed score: 0.535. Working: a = 3.43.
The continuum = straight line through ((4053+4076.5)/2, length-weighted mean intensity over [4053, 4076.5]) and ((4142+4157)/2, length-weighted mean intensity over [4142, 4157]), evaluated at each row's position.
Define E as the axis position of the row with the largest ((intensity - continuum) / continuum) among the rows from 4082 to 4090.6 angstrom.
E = 4087.30 angstrom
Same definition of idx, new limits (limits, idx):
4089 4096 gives 1.87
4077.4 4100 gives 1.86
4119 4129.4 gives 1.85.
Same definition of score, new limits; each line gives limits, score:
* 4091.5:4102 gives 0.518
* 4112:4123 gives 0.533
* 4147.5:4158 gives 0.515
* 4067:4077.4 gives 0.511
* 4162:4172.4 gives 0.531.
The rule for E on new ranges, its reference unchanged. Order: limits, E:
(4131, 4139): 4137.48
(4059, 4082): 4073.21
